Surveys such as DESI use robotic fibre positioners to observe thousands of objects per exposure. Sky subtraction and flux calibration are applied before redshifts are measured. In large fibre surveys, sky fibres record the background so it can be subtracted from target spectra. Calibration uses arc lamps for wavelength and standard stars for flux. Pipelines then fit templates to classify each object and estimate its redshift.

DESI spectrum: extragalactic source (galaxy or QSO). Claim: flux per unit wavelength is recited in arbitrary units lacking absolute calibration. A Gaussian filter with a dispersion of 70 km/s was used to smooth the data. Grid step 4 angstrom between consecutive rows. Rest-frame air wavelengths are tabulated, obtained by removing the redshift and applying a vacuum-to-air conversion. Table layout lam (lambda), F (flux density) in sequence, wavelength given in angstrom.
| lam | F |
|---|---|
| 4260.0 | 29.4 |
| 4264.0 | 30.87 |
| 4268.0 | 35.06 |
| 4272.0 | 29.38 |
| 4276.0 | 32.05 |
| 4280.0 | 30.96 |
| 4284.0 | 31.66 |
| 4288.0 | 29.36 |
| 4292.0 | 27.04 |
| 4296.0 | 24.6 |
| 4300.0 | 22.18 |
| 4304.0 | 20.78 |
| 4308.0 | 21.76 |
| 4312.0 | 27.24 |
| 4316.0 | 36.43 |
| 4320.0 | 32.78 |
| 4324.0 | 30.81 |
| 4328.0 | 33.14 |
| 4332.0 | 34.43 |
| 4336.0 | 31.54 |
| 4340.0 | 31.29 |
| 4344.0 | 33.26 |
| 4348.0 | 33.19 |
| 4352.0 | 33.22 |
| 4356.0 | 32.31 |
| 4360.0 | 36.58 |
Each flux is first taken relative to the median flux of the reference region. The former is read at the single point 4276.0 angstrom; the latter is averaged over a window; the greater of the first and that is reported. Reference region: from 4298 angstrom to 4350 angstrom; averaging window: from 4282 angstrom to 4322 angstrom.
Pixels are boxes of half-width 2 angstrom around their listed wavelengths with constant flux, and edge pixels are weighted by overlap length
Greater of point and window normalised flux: 1.02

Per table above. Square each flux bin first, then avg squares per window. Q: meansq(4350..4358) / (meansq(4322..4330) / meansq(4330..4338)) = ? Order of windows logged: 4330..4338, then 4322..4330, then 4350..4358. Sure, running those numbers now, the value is 1143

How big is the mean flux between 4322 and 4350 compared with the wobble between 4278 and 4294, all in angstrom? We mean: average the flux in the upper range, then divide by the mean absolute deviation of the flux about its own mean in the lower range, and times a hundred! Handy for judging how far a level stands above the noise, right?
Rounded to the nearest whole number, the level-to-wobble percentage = 2092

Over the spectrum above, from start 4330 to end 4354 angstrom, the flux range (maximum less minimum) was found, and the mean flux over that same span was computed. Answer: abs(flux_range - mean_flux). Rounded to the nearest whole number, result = 30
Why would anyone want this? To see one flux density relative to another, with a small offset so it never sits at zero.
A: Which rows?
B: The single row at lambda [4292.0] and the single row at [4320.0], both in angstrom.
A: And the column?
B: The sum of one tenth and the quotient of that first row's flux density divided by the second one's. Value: 0.92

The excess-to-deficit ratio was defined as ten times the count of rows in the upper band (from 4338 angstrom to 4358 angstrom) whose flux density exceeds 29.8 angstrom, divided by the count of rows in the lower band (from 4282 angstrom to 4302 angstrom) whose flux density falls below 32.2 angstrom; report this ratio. 10.0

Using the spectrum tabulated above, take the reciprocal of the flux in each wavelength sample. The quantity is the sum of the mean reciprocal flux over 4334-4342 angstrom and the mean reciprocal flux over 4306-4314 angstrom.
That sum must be 0.0732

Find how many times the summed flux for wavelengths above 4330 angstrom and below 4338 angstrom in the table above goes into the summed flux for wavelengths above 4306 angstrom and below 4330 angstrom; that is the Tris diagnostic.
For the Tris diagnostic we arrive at 2.8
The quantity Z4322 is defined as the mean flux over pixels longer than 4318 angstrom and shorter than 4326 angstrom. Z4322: 31.8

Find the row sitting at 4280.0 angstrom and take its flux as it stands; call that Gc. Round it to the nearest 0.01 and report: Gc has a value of 30.96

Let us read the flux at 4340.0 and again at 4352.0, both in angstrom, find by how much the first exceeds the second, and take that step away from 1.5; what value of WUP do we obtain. 3.4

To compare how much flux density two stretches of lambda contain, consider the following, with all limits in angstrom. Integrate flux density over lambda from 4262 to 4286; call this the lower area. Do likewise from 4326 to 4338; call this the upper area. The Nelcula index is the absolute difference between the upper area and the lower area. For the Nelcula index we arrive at 363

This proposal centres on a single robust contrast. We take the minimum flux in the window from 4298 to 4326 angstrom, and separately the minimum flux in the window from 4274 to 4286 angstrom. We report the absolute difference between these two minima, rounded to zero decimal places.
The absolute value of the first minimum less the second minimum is 10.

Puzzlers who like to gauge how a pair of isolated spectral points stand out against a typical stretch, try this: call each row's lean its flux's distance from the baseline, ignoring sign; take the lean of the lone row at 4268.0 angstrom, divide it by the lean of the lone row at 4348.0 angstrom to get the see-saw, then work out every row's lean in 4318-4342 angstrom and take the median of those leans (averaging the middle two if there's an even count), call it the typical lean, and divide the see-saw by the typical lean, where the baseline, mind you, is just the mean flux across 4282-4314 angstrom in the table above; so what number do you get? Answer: 0.189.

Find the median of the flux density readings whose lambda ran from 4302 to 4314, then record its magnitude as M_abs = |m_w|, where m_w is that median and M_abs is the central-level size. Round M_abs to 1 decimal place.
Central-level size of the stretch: 21.8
